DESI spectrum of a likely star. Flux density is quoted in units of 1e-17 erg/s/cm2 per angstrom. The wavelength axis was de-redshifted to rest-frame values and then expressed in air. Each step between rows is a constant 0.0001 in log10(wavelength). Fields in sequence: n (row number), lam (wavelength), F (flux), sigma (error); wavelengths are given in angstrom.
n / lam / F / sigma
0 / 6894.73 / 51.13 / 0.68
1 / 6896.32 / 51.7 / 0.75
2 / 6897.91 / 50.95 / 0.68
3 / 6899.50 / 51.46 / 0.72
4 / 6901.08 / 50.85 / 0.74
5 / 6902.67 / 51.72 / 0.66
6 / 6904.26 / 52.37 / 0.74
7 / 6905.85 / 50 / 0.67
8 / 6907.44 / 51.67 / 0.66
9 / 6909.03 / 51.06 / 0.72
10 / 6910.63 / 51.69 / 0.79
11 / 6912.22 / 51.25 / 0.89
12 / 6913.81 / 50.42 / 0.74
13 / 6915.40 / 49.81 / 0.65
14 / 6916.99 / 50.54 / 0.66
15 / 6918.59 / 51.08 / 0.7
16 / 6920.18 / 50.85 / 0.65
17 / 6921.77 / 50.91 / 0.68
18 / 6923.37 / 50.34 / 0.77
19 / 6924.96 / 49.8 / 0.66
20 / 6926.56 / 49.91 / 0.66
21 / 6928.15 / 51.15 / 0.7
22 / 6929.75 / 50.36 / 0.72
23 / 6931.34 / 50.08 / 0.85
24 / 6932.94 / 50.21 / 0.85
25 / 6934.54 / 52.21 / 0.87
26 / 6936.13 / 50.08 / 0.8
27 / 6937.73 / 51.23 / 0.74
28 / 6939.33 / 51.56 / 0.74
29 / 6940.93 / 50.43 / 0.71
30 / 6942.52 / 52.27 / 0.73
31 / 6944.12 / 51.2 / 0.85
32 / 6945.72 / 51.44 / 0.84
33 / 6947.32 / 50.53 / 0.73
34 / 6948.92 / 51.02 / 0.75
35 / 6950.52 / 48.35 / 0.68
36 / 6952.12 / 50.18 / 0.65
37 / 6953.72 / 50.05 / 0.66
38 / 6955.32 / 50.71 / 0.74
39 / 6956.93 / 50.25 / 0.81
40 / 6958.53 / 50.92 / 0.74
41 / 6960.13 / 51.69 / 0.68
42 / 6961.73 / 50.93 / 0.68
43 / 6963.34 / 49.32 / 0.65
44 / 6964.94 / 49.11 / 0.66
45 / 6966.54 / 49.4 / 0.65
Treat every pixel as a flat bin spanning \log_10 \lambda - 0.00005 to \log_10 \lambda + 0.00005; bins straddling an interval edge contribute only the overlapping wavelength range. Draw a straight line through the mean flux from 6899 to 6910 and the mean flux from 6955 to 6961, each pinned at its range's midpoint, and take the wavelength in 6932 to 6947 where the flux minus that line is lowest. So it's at 6936.13 angstrom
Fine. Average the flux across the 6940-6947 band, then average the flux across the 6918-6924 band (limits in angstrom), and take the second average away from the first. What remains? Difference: 0.5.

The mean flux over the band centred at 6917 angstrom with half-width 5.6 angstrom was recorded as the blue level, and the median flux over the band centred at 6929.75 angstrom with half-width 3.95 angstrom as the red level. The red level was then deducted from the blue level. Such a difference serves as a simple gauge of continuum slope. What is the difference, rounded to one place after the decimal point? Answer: 0.5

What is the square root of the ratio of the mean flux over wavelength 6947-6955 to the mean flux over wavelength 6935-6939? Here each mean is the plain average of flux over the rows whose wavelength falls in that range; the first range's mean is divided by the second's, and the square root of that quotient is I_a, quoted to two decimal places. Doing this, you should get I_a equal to 0.99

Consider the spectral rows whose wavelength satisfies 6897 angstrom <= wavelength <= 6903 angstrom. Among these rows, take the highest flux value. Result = 51.72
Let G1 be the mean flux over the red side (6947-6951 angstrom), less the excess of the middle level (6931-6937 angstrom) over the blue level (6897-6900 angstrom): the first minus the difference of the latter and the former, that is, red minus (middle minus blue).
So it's 50.5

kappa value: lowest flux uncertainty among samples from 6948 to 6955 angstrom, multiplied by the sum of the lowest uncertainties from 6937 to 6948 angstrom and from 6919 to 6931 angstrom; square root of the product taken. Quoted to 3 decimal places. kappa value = 0.940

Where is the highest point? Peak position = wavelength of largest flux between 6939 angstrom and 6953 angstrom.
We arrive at 6942.52 angstrom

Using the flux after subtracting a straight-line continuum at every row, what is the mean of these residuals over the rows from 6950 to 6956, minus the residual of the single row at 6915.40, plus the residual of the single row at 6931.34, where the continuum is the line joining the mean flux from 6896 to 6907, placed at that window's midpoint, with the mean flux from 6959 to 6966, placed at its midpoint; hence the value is -0.1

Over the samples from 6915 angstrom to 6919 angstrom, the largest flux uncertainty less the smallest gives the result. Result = 0.05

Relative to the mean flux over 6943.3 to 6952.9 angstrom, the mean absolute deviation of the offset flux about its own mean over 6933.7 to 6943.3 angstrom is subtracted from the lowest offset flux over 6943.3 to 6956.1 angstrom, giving -2.8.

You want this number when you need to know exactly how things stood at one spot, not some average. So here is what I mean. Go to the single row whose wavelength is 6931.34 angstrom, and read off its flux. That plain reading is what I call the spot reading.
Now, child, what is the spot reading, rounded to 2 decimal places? 50.08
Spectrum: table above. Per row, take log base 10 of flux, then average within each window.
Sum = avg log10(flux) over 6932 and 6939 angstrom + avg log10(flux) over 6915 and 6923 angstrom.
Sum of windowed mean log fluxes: 3.41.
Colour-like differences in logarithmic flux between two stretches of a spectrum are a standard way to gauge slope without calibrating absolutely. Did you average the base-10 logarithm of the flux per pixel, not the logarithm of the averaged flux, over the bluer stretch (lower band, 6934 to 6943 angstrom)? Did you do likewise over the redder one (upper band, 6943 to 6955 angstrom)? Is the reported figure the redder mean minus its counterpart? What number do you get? -0.008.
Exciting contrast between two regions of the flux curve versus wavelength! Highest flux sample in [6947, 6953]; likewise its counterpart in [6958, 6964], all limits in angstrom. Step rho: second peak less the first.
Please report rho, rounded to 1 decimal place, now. 0.7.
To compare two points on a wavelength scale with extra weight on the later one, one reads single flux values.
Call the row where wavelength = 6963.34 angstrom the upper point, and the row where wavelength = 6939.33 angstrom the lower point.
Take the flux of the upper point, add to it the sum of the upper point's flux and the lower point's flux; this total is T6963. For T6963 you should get 150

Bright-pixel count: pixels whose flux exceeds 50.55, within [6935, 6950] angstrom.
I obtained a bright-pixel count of 6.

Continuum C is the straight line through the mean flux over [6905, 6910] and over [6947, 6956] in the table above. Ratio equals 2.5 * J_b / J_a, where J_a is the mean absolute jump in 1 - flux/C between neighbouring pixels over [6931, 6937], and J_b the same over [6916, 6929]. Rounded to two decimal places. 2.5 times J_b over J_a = 0.83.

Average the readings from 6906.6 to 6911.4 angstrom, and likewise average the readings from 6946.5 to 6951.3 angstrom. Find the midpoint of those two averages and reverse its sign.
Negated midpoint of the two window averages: -50.7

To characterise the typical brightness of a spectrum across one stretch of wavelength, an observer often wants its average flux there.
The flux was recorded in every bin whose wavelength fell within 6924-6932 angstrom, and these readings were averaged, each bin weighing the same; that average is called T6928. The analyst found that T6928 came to 50.3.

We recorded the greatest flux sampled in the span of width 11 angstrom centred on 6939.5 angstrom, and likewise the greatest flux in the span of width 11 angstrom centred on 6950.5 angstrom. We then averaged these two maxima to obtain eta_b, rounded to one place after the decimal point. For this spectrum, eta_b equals 51.9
